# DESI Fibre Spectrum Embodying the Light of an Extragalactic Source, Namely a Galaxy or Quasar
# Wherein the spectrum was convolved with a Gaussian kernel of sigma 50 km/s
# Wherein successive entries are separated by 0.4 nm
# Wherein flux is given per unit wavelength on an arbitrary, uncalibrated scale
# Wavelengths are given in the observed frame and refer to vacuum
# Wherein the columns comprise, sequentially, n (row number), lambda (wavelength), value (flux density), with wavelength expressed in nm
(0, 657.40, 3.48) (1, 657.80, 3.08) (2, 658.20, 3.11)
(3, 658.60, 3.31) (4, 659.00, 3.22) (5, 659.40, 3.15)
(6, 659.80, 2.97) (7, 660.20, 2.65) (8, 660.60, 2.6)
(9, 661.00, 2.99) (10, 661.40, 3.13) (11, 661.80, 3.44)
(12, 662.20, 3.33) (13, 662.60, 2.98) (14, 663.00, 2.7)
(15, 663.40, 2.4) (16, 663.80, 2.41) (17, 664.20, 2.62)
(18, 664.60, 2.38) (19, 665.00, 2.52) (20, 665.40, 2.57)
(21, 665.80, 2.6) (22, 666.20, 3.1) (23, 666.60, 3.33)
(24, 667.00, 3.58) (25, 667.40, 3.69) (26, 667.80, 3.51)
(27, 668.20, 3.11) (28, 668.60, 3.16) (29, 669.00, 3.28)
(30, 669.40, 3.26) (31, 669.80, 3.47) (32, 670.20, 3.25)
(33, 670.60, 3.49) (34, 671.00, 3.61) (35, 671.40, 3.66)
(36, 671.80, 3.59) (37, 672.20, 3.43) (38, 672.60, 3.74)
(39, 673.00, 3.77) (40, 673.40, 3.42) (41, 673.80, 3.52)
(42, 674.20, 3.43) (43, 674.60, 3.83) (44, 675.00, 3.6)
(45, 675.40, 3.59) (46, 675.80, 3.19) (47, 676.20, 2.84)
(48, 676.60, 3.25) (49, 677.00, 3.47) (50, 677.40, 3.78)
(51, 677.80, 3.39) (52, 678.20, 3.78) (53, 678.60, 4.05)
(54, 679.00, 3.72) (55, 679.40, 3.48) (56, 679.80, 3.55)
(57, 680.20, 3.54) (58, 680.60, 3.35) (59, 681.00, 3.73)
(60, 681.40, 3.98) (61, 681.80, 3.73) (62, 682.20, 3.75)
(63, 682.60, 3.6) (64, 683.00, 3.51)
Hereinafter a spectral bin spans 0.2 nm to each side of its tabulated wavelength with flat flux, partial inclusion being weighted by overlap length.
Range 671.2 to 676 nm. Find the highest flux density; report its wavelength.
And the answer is 674.60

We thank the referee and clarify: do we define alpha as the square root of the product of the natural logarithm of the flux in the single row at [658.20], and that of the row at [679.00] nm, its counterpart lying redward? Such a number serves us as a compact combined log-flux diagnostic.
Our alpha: 1.22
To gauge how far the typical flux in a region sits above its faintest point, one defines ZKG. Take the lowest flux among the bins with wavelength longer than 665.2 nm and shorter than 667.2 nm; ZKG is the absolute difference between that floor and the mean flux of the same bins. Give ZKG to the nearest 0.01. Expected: 0.47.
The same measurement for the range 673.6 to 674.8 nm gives 0.16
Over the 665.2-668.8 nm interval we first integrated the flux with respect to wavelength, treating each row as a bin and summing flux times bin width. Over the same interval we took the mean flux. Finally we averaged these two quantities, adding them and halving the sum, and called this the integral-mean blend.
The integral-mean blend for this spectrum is 7.32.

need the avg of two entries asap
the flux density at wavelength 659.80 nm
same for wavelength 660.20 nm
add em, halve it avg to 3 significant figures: 2.81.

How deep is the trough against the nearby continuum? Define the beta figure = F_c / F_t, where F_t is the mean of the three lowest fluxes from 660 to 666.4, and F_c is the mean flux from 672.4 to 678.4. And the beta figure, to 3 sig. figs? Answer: 1.46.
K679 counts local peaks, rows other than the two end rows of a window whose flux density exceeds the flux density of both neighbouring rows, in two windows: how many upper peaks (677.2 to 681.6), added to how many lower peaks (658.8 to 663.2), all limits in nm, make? 3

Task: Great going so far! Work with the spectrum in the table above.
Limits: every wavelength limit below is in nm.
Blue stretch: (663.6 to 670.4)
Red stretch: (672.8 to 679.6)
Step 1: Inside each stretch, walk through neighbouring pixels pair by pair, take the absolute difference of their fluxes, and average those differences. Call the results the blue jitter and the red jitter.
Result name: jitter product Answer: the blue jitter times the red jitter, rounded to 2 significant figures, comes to 0.052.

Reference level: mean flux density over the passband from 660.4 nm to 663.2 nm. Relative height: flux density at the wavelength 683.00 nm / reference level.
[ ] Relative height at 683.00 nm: 1.16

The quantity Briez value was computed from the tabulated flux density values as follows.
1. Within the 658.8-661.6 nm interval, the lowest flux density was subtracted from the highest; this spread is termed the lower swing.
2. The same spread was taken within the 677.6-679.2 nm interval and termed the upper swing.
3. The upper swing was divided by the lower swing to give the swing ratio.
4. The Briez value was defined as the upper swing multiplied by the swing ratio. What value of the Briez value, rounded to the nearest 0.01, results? 0.70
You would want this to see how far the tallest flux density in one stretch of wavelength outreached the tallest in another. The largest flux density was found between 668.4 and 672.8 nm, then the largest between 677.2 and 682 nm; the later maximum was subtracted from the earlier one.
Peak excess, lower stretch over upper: -0.3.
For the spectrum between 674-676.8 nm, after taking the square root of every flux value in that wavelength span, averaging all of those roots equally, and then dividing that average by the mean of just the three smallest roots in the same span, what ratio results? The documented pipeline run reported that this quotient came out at 1.05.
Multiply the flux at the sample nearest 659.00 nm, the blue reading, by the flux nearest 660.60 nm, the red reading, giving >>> 8.4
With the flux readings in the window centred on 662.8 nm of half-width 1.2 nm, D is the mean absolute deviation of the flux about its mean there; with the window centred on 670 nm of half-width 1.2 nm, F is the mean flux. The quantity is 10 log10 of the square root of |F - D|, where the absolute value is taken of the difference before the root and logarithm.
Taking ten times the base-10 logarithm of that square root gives 2.40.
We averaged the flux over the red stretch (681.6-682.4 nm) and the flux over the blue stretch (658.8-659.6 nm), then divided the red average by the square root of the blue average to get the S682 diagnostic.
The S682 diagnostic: 2.10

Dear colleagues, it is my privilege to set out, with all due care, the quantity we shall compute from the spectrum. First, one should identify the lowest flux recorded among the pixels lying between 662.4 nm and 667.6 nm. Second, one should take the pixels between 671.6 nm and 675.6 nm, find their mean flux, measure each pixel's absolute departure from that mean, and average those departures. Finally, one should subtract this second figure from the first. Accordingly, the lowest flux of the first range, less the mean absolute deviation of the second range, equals 2.27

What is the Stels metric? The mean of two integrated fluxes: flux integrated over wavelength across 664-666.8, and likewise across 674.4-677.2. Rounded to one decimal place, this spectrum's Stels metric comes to 8.6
